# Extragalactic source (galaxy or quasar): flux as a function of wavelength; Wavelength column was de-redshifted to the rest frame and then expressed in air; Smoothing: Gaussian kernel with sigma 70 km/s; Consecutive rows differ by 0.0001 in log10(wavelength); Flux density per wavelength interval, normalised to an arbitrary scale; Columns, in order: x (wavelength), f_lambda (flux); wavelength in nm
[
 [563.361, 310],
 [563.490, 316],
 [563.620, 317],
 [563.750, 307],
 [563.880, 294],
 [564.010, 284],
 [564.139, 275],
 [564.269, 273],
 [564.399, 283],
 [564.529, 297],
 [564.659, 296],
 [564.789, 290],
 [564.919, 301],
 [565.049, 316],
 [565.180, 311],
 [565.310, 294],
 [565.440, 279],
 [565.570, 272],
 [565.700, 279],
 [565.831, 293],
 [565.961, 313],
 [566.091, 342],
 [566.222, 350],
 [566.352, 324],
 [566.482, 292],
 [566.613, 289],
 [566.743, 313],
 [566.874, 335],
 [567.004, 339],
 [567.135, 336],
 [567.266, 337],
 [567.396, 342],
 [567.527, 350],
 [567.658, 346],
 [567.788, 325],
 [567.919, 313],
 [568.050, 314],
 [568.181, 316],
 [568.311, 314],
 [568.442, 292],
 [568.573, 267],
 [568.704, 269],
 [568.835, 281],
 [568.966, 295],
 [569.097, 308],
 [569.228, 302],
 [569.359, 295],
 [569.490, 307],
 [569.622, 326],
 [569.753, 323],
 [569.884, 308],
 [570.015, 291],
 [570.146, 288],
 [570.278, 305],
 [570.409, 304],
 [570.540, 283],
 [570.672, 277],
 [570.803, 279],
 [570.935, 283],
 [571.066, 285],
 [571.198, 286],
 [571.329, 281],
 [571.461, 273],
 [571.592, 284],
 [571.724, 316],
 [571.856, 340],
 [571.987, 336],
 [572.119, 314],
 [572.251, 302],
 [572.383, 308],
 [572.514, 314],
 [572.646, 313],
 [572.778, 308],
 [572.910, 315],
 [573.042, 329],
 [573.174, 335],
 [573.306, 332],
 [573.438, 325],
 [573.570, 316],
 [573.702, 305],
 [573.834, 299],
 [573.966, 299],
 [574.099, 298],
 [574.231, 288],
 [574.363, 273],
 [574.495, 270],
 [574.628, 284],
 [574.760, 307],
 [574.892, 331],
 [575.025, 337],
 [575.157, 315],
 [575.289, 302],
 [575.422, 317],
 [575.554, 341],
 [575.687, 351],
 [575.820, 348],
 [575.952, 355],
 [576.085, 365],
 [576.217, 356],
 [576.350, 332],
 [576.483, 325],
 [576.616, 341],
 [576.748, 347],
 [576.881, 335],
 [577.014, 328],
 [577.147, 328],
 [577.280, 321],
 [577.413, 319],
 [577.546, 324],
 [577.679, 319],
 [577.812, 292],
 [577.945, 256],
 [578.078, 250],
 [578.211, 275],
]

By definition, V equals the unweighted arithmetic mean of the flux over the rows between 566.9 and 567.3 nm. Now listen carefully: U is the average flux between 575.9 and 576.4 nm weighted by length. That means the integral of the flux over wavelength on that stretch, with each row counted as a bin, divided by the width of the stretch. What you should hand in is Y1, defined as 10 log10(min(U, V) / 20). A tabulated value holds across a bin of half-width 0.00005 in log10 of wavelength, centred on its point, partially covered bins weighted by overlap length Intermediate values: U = 353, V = 337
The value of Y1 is 12.27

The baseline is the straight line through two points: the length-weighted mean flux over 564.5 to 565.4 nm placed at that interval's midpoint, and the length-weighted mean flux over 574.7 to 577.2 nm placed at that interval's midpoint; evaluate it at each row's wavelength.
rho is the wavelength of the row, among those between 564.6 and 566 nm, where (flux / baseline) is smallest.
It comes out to 565.570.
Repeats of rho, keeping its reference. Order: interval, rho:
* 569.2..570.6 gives 570.540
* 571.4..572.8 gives 571.461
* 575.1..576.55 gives 575.289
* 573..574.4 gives 574.363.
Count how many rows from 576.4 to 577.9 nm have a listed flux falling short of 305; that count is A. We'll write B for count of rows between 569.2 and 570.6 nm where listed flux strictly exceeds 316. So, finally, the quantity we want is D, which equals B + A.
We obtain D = 3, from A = 1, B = 2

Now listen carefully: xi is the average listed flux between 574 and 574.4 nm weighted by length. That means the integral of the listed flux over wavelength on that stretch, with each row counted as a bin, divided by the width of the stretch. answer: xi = 288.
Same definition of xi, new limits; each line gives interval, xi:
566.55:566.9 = 310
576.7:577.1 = 335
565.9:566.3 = 335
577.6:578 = 291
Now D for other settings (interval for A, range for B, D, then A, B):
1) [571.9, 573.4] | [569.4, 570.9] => 3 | 1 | 2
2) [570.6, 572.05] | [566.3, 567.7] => 16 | 8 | 8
